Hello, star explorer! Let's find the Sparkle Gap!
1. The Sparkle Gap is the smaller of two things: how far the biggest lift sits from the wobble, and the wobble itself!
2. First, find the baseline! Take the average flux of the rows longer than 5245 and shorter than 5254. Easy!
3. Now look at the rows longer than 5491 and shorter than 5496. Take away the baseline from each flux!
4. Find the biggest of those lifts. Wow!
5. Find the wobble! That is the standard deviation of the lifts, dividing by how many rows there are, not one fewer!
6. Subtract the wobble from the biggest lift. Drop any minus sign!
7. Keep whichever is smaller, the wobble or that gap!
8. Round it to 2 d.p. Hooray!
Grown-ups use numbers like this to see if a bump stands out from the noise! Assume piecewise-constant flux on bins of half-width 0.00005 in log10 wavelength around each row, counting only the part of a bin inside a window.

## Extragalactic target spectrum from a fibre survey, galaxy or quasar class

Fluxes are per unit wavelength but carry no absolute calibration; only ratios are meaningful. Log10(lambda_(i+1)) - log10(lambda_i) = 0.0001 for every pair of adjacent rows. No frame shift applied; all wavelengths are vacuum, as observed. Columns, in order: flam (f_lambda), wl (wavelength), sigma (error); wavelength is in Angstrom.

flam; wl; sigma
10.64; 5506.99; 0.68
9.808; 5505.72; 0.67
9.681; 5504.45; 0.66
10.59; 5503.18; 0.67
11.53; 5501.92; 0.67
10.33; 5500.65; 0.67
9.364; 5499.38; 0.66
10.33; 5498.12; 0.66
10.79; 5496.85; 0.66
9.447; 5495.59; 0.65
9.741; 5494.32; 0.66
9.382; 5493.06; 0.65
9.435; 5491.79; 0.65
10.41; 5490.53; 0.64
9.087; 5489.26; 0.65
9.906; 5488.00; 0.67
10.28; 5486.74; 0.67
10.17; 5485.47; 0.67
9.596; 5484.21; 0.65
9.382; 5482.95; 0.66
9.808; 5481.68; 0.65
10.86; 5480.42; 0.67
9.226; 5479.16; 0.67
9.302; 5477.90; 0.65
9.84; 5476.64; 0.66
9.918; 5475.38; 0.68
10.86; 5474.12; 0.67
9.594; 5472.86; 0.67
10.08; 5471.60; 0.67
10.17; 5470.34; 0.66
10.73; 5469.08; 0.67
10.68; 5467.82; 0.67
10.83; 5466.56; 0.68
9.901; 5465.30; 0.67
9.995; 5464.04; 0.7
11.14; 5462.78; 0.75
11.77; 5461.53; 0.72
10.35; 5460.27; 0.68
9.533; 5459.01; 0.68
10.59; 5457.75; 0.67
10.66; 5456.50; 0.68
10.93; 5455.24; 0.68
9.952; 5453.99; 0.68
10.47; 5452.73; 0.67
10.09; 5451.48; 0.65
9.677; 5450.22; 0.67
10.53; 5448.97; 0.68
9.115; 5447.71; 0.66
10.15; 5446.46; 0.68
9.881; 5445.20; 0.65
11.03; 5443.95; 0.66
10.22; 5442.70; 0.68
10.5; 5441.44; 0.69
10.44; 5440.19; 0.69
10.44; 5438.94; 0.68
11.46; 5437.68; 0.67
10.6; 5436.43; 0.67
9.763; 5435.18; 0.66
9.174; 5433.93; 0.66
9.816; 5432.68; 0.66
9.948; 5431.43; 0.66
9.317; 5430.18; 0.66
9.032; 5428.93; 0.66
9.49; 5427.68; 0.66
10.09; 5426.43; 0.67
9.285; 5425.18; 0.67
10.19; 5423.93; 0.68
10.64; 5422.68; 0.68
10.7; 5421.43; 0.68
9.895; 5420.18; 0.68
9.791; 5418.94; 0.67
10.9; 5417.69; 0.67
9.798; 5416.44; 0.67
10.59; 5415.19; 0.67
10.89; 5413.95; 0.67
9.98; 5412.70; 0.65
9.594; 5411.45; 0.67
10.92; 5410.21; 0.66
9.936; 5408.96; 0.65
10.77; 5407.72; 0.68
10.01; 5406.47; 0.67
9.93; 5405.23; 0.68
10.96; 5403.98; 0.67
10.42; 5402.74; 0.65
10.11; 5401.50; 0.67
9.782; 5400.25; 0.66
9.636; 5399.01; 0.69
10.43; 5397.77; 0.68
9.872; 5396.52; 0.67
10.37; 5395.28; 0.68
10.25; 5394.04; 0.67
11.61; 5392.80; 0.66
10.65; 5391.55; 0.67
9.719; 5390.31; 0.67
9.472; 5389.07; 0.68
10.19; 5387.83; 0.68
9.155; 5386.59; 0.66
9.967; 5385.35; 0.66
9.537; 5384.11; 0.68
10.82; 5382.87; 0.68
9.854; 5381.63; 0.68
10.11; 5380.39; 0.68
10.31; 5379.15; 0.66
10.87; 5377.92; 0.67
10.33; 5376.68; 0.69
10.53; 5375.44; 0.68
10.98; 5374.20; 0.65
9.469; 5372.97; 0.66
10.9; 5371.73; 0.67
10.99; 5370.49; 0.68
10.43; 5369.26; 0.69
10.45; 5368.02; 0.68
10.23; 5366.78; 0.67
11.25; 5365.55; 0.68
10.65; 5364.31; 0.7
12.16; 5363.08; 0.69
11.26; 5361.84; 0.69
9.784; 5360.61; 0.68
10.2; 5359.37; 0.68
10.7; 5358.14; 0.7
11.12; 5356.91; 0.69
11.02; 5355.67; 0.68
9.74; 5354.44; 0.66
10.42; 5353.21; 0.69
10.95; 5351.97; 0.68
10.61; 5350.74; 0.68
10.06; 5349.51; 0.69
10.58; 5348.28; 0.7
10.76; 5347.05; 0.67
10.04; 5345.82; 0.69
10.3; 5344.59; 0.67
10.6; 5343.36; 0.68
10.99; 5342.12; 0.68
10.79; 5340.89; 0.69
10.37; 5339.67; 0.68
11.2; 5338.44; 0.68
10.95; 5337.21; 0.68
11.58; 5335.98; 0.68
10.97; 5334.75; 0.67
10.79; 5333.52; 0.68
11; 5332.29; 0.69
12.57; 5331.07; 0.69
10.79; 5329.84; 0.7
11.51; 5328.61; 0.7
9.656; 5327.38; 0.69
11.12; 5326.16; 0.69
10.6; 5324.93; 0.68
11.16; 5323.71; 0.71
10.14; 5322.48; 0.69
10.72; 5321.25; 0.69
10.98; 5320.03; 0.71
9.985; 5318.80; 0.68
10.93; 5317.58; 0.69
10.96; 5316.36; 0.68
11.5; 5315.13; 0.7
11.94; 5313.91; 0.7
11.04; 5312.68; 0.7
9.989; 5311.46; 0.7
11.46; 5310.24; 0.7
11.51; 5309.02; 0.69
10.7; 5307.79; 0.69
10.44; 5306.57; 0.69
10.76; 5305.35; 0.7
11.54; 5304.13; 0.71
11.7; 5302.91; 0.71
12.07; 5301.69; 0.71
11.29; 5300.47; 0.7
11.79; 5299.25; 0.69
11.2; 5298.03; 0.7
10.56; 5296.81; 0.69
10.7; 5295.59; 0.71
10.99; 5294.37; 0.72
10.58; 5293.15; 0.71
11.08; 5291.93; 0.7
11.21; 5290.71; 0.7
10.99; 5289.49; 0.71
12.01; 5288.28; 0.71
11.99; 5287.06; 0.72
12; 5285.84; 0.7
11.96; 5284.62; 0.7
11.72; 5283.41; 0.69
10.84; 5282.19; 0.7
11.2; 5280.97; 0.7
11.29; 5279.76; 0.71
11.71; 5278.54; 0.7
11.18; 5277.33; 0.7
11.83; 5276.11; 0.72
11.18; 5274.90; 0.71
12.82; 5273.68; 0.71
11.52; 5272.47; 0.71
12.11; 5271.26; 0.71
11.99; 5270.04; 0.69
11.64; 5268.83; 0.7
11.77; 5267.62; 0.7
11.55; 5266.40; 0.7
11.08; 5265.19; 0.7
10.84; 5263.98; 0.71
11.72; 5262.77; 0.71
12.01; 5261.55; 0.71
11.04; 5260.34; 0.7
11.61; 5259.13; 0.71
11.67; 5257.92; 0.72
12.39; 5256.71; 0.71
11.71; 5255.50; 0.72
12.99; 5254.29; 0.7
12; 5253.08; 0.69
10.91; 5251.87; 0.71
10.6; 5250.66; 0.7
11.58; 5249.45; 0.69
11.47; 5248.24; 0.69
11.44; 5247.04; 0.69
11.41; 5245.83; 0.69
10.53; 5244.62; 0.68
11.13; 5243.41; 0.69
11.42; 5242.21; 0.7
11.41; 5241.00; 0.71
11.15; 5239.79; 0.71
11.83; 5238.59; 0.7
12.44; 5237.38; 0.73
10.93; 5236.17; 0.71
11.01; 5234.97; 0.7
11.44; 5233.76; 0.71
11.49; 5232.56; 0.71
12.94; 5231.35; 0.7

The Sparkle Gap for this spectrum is 0.14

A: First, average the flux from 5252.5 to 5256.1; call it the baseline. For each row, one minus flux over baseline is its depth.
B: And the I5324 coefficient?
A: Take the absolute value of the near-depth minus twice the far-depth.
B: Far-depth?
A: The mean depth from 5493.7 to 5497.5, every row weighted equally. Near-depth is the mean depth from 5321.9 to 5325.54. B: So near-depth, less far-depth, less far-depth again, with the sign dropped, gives 0.24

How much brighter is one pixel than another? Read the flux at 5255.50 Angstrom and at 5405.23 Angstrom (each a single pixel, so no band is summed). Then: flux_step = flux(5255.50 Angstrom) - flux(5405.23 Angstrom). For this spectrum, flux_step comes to 1.8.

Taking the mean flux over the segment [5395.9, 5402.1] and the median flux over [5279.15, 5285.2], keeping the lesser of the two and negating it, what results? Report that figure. -10.0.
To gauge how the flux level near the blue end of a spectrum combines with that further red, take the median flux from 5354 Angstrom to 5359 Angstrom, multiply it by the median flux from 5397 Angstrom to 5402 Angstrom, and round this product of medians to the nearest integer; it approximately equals 108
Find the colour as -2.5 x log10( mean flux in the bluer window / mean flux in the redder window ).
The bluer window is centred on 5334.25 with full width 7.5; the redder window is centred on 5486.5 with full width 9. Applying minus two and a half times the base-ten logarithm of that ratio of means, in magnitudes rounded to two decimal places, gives -0.15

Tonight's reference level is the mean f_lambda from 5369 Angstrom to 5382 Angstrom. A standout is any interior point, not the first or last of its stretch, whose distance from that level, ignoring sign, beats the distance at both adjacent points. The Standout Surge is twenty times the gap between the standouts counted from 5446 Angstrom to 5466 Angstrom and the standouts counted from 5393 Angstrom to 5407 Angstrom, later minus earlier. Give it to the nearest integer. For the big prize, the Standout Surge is 40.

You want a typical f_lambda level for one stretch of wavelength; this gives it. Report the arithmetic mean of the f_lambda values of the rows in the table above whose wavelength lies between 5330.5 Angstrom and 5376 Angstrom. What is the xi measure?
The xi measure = 10.7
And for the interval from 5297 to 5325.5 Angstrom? 11.1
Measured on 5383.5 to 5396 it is 10.1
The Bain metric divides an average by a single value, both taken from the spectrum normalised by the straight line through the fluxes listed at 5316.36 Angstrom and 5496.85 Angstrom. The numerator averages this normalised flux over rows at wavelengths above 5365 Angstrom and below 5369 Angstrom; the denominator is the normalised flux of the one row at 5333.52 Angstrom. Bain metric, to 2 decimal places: 0.99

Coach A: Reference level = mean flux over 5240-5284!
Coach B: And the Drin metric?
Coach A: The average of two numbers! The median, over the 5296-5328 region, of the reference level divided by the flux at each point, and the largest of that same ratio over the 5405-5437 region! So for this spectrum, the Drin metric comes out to 1.16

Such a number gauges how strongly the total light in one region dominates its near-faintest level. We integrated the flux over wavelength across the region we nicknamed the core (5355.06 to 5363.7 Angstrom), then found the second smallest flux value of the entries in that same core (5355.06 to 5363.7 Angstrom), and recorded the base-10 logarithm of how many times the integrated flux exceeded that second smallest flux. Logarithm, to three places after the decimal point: 0.965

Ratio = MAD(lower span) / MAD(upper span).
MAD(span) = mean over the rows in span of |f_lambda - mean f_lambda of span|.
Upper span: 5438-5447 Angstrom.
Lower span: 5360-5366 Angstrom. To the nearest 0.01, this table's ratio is 2.53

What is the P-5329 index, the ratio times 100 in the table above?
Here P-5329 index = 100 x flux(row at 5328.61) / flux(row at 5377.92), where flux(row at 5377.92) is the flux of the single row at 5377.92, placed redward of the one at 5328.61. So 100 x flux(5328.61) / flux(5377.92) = 106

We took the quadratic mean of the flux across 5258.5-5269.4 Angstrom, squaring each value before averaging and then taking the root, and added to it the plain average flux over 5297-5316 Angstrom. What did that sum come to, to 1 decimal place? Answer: 22.7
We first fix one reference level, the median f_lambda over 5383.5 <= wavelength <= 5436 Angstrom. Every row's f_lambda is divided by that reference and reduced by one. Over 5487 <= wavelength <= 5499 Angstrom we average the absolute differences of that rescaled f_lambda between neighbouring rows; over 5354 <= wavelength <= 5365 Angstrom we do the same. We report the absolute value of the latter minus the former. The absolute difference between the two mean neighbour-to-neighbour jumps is 0.0123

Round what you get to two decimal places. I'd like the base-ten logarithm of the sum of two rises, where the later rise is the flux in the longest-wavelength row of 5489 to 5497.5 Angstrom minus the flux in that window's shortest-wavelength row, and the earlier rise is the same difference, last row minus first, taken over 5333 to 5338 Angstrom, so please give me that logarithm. 0.27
